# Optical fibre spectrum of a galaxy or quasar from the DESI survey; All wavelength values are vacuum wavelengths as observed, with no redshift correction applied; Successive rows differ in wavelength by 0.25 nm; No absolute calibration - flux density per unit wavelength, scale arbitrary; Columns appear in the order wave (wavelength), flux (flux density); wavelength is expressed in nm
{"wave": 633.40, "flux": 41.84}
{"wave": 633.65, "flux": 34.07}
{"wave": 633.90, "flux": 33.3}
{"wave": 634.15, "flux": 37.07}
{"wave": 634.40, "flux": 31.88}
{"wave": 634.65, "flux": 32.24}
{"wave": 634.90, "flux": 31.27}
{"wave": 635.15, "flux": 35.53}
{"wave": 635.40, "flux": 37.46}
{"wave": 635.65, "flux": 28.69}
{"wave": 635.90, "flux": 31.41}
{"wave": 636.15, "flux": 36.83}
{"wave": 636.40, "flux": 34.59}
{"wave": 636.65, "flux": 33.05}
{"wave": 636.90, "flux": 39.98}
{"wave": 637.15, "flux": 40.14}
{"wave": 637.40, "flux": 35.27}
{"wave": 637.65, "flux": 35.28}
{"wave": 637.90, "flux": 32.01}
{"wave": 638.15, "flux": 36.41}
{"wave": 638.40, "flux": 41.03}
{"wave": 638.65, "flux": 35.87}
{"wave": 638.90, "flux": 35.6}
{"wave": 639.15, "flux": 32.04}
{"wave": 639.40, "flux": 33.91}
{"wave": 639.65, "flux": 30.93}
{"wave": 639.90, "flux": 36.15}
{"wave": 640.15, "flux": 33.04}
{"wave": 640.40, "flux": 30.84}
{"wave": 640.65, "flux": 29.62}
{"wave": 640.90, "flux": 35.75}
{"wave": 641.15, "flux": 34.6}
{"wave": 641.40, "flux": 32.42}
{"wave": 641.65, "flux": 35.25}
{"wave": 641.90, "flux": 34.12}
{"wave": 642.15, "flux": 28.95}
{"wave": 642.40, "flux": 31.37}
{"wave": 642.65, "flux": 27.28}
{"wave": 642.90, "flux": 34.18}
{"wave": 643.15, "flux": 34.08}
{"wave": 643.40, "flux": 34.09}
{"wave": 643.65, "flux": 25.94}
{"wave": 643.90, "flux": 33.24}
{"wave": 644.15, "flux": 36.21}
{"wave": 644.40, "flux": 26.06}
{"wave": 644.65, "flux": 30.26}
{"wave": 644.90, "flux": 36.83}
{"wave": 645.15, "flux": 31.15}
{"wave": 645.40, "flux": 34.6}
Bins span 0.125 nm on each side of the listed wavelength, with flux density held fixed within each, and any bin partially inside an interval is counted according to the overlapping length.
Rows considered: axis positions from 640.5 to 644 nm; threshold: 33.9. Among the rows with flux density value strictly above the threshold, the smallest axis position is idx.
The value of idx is 640.90 nm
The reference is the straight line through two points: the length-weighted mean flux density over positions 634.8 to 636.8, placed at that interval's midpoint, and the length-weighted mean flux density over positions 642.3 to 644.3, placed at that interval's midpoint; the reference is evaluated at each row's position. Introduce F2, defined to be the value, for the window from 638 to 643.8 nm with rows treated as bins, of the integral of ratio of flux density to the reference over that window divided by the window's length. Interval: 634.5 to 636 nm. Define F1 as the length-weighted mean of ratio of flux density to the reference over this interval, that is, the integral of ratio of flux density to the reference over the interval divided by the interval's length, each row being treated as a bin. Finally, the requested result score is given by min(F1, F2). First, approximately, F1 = 0.97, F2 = 1.02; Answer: 0.97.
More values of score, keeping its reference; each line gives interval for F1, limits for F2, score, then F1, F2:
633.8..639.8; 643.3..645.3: 1.00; 1.04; 1.00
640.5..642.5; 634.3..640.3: 1.01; 1.01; 1.04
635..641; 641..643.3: 1.01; 1.04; 1.01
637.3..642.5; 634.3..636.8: 0.99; 1.03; 0.99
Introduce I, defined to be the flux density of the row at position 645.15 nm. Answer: 31.15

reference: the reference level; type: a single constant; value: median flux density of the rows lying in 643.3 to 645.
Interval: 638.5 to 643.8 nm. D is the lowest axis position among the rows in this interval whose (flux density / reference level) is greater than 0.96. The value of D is 638.65 nm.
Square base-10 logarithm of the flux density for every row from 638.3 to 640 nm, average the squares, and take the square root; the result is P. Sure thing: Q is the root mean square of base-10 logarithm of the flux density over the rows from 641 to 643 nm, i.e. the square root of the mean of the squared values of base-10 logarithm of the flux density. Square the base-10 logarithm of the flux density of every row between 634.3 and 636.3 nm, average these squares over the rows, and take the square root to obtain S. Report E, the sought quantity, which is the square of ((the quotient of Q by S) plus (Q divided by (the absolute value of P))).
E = 3.88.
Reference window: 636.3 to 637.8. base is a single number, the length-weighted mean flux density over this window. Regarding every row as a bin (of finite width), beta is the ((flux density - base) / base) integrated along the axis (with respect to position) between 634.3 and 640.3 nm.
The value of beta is -0.29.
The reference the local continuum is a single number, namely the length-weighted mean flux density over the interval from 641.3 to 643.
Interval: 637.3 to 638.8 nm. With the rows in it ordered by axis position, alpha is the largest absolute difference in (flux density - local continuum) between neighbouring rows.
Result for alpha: 5.2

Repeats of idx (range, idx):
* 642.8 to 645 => 642.90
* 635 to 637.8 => 635.15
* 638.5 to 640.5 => 638.65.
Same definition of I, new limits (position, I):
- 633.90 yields 33.3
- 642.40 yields 31.37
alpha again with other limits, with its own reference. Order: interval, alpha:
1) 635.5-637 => 6.9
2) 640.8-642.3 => 5.2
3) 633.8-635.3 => 5.2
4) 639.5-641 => 6.1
